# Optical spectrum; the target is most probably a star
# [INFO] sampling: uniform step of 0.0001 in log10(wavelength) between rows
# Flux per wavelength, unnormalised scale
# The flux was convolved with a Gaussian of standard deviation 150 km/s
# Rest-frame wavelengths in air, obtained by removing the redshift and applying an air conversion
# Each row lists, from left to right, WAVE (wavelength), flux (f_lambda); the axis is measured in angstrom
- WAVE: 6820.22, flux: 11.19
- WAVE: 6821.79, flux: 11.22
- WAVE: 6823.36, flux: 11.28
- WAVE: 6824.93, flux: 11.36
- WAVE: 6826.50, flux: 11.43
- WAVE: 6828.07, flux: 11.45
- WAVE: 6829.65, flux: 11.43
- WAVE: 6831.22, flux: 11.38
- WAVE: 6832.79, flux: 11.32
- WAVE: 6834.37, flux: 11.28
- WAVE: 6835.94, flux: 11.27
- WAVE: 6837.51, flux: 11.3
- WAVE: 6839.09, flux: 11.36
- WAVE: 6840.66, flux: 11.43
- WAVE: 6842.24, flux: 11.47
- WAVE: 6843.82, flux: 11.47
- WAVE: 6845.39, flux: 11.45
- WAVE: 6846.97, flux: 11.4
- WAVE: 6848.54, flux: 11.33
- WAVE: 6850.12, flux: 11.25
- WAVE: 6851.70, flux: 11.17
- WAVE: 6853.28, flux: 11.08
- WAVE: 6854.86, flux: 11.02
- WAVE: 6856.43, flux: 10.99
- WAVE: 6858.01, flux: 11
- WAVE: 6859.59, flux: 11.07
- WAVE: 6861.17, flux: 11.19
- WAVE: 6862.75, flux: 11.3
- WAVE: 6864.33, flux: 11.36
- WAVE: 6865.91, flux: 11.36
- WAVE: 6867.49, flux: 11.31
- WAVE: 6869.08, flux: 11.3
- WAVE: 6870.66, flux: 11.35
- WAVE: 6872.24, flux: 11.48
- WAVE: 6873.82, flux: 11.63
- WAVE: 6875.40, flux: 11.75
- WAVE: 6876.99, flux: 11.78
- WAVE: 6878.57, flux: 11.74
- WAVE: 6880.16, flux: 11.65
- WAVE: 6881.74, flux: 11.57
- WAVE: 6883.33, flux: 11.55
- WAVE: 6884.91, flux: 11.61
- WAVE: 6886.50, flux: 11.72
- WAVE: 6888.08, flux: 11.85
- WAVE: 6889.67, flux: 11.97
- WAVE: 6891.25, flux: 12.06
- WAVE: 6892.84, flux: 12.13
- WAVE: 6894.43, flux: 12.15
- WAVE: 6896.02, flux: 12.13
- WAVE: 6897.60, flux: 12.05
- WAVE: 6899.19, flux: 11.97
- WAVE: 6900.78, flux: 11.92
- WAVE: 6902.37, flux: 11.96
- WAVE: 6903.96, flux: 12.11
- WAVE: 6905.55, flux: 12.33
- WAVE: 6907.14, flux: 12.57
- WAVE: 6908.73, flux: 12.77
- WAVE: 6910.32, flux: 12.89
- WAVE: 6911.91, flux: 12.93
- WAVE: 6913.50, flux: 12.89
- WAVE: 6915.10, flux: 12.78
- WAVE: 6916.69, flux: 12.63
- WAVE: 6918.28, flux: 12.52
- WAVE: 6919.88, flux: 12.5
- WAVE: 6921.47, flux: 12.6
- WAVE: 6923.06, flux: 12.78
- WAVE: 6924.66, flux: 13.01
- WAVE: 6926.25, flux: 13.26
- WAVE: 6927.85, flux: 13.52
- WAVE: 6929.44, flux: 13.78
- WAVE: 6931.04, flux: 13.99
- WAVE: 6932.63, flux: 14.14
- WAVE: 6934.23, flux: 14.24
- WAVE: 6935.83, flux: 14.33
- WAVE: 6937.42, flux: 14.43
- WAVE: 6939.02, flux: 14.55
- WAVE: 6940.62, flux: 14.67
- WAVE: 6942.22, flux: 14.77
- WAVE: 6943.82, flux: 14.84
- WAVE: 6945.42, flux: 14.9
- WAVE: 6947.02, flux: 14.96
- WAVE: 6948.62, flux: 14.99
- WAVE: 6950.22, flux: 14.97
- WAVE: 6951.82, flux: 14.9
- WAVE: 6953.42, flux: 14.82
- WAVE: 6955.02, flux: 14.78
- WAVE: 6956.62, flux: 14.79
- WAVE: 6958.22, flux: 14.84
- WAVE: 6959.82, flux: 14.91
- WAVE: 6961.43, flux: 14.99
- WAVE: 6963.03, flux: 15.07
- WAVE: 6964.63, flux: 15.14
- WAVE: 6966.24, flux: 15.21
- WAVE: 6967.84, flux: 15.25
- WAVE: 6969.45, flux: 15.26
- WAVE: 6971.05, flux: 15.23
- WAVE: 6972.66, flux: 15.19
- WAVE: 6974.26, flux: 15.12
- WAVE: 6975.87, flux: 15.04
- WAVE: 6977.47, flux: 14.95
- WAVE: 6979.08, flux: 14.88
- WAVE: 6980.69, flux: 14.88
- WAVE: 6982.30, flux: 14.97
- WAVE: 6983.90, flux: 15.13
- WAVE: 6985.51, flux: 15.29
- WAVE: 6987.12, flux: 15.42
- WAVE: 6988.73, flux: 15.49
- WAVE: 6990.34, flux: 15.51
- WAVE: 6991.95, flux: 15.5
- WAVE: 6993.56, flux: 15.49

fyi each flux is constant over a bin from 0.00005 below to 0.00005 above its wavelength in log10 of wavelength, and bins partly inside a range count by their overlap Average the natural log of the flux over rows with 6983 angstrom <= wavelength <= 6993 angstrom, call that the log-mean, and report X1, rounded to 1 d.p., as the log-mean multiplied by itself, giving 7.5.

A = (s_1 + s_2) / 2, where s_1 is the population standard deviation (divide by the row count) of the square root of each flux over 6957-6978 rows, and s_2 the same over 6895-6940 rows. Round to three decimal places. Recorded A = 0.064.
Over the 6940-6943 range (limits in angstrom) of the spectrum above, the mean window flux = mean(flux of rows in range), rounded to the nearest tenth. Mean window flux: 14.7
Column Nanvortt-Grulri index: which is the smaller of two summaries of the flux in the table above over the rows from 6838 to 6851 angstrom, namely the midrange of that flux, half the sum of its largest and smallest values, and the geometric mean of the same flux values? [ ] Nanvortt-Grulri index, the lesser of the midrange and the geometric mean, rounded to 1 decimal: 11.4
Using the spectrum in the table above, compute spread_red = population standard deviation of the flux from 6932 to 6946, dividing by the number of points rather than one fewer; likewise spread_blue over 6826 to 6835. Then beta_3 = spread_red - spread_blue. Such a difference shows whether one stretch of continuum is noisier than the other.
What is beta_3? 0.19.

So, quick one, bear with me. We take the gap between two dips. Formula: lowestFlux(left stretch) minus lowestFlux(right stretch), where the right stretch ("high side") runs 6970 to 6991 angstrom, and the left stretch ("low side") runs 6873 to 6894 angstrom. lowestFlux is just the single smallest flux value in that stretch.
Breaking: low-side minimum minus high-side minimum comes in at -3.3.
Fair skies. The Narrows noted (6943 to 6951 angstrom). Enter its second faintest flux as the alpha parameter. 14.9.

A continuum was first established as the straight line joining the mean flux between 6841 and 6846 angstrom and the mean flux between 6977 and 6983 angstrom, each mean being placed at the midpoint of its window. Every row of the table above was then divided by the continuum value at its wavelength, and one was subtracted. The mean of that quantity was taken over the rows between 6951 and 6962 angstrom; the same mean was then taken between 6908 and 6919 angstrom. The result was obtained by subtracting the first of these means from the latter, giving -0.072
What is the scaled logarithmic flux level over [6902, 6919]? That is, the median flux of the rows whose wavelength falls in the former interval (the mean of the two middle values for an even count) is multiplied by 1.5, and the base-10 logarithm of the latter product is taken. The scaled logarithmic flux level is 1.28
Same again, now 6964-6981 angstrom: 1.36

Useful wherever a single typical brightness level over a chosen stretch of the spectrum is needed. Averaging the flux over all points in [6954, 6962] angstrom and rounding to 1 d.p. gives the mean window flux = 14.9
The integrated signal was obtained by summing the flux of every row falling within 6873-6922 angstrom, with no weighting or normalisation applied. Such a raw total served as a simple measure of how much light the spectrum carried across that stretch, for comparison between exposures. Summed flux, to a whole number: 377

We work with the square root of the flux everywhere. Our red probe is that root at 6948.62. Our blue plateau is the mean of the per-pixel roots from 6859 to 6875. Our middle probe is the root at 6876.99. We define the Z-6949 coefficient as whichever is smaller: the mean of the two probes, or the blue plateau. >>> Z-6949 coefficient 3.37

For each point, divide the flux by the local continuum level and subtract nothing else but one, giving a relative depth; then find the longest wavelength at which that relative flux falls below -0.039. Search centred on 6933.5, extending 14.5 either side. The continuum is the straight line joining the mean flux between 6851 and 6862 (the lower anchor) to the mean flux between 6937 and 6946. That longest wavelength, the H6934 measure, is 6927.85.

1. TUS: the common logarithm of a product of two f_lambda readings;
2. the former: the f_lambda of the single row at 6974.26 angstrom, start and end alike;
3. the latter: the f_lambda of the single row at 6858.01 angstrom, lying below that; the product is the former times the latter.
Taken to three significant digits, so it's 2.22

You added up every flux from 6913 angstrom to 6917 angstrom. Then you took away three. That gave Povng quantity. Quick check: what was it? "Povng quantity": 35.3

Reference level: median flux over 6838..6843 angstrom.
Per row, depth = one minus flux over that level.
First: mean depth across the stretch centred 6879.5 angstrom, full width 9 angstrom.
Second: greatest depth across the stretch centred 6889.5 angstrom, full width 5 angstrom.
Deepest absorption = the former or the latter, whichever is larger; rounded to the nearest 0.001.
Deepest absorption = -0.021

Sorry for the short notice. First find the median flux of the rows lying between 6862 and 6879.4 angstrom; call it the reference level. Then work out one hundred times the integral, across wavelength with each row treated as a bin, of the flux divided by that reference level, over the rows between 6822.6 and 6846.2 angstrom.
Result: 2364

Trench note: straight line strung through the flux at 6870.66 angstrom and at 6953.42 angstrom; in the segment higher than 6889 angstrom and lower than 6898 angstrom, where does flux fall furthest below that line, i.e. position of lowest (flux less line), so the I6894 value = 6897.60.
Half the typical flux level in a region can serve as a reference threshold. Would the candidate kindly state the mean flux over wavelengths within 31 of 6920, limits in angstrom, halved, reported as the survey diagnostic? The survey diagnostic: 6.62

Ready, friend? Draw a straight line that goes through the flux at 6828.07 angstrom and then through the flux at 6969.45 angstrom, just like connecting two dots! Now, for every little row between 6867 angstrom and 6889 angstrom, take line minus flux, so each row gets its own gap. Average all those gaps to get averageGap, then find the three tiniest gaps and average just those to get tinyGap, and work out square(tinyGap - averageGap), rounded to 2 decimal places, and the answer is 0.04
